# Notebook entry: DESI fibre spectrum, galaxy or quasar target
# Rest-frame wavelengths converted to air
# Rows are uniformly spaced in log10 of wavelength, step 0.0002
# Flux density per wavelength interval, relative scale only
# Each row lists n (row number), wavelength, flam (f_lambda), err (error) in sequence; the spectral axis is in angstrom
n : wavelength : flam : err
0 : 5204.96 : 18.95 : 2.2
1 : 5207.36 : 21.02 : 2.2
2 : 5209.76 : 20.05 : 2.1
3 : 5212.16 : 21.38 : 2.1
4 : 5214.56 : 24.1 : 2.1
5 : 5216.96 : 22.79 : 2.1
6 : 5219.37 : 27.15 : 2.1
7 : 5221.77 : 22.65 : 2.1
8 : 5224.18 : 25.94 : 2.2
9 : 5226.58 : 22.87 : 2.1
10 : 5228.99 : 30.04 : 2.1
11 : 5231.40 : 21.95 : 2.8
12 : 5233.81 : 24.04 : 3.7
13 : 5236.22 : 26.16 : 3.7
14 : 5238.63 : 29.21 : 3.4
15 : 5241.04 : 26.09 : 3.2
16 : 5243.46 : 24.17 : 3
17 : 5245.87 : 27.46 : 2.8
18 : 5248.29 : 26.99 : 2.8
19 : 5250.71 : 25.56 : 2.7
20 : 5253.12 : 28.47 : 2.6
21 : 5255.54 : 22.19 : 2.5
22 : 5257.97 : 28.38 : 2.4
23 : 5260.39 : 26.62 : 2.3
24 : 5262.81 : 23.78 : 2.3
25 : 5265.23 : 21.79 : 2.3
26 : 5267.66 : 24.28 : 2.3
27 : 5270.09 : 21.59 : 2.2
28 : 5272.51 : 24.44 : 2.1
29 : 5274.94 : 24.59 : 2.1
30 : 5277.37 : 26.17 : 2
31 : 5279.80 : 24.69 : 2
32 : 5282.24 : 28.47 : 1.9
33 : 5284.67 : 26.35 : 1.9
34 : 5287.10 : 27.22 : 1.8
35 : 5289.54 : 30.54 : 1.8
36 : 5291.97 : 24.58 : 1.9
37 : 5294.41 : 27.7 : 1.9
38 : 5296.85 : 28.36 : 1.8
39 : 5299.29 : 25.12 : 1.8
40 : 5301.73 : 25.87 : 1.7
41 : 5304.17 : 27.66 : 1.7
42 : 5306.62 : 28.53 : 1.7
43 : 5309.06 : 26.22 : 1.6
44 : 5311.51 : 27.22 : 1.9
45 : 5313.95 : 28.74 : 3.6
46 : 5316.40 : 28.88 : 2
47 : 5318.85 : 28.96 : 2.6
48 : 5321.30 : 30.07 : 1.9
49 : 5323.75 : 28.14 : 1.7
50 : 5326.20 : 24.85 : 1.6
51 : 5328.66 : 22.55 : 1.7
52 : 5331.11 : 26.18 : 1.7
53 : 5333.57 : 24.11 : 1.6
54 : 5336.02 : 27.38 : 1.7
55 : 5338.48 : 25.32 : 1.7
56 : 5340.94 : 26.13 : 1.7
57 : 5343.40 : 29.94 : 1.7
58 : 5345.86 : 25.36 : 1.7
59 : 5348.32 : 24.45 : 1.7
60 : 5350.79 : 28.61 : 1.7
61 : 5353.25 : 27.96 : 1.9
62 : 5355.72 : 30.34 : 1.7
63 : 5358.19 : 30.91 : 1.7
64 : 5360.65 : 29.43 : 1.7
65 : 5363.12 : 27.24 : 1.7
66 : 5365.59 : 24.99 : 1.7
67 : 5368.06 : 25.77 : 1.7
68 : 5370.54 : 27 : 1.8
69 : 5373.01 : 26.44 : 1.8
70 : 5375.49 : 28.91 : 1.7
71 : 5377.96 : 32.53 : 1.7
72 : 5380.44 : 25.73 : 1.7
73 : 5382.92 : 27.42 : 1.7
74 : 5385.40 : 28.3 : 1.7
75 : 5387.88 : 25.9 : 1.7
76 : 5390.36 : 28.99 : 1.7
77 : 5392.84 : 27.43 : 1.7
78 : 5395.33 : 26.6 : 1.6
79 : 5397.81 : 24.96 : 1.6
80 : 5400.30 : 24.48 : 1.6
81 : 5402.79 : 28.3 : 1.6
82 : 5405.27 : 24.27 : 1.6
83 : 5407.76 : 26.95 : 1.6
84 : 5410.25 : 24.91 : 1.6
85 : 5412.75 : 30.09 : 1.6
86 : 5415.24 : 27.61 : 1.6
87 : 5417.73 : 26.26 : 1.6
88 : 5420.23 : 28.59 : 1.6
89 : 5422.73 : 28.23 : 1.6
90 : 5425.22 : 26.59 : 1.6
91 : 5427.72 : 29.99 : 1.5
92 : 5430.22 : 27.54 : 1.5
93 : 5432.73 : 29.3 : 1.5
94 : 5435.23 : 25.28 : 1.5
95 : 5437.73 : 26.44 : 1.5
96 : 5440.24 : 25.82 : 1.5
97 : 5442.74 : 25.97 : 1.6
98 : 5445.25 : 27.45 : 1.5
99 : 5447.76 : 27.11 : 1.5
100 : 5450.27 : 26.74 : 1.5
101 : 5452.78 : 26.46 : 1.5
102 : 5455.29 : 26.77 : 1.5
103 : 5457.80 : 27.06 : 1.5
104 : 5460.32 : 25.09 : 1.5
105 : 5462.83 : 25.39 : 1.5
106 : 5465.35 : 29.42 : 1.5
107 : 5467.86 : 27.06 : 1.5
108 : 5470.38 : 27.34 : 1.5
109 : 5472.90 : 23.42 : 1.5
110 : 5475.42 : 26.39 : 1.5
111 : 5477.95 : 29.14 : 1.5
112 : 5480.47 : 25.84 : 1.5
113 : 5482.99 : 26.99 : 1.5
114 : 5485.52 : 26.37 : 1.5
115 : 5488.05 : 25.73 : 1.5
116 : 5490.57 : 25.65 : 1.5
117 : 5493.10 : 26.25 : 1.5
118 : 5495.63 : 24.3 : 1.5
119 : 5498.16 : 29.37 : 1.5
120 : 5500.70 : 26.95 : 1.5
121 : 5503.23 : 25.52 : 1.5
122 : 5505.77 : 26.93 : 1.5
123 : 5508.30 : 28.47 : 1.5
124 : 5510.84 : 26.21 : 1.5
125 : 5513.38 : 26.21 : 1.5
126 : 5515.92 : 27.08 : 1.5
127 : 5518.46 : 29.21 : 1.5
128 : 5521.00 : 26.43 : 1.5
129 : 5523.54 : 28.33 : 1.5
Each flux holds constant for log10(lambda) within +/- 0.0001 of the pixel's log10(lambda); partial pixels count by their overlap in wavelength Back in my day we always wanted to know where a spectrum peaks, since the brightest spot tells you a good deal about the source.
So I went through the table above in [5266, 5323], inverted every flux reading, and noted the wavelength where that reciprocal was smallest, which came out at 5289.54 angstrom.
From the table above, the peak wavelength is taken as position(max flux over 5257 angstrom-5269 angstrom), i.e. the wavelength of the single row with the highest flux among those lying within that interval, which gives 5257.97 angstrom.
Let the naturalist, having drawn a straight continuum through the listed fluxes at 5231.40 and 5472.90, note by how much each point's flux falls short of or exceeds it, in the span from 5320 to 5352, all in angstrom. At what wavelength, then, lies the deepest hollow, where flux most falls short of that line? 5328.66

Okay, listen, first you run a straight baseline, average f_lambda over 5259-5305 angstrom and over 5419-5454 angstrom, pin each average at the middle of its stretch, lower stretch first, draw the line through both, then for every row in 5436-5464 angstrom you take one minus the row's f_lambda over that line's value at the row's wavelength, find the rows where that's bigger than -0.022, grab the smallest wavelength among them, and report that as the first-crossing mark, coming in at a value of 5437.73 angstrom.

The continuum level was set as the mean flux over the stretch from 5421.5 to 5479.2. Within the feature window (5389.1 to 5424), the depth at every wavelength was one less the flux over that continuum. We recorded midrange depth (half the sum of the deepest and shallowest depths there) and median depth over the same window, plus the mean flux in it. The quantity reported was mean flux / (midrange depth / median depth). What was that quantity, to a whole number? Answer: 28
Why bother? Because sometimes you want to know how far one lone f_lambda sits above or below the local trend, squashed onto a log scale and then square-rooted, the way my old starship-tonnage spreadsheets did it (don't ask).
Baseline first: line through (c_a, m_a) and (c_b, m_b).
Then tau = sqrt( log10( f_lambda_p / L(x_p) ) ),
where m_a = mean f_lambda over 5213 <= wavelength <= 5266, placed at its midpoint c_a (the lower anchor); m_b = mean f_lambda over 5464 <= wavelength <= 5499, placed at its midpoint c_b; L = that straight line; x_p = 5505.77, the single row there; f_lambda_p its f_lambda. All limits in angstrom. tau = 0.05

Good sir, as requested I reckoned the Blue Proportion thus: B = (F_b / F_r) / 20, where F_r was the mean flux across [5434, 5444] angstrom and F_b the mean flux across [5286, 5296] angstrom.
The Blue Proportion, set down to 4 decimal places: 0.0532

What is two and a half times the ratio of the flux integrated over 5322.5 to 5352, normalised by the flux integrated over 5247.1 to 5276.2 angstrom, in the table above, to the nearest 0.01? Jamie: 2.66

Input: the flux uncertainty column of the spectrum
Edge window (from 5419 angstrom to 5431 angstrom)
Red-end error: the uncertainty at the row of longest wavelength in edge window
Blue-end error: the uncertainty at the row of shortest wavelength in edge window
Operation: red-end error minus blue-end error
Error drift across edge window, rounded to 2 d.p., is -0.10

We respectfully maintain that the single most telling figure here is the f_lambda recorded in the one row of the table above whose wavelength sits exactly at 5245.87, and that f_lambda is 27.46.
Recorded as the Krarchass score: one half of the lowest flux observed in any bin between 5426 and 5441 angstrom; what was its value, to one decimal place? 12.6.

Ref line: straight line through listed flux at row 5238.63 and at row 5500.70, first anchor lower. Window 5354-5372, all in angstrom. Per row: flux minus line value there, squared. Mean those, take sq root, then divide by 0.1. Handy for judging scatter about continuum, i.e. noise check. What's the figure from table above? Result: 21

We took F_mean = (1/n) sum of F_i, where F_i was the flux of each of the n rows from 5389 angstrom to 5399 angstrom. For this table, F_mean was 27.0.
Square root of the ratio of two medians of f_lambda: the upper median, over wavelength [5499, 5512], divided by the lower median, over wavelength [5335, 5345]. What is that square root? 1.00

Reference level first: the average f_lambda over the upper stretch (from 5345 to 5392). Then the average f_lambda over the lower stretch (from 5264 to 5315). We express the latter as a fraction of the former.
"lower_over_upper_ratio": 0.95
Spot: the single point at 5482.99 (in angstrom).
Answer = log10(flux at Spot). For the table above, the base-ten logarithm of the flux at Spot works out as 1.431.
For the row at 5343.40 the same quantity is 1.476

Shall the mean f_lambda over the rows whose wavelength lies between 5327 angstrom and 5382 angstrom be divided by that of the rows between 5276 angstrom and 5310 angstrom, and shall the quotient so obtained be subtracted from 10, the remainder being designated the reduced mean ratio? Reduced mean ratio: 8.99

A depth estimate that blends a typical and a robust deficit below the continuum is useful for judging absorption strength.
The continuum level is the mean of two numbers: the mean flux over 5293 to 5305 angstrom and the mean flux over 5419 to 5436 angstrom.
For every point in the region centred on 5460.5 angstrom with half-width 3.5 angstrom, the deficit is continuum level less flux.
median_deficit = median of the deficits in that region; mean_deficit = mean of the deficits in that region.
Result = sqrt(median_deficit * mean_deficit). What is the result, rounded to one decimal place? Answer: 1.8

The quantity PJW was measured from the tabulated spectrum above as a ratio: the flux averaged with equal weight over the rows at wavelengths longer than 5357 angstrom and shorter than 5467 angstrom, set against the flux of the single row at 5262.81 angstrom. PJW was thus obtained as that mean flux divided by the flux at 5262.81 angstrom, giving 1.14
